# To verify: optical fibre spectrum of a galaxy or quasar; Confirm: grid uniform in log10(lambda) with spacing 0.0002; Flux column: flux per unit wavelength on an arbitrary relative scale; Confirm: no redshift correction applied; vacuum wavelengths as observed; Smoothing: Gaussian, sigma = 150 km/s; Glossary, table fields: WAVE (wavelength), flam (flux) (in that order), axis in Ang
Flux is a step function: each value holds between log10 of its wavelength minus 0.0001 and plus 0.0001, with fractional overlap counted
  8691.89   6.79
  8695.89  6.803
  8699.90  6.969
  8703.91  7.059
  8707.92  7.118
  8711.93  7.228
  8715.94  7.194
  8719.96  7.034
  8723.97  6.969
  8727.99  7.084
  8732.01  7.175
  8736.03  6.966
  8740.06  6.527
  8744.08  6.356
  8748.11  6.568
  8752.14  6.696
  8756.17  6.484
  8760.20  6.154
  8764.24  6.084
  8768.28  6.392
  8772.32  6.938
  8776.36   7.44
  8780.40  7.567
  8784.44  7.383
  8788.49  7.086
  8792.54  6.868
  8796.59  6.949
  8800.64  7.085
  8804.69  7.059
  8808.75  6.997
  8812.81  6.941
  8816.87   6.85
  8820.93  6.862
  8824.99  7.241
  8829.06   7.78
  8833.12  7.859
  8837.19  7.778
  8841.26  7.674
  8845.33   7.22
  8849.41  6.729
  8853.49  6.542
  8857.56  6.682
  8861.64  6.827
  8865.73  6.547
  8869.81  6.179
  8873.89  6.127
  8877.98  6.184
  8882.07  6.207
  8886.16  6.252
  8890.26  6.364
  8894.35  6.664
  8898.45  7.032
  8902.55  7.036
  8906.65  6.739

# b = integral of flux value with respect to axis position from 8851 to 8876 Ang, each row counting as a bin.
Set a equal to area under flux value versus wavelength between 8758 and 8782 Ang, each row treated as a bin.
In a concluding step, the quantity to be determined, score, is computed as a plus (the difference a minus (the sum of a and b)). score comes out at 0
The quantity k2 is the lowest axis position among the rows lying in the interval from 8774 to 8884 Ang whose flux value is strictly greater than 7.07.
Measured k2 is 8776.36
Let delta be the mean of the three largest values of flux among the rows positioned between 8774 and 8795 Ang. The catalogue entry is 7.5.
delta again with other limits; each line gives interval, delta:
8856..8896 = 6.7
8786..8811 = 7.1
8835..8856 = 7.6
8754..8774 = 6.6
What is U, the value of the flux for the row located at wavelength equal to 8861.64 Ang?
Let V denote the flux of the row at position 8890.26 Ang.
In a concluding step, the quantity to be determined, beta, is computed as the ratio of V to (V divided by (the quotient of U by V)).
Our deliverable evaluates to 1.07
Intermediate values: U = 6.827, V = 6.364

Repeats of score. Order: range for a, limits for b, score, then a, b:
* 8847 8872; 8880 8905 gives 0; 165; 165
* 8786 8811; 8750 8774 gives 20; 175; 155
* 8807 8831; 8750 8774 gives 16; 171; 155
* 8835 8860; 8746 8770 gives 24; 178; 153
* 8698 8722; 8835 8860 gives -7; 170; 178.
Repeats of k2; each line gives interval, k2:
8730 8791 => 8732.01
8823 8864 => 8824.99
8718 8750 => 8727.99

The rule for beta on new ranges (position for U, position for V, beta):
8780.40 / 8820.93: 1.10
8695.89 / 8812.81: 0.98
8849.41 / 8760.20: 1.09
